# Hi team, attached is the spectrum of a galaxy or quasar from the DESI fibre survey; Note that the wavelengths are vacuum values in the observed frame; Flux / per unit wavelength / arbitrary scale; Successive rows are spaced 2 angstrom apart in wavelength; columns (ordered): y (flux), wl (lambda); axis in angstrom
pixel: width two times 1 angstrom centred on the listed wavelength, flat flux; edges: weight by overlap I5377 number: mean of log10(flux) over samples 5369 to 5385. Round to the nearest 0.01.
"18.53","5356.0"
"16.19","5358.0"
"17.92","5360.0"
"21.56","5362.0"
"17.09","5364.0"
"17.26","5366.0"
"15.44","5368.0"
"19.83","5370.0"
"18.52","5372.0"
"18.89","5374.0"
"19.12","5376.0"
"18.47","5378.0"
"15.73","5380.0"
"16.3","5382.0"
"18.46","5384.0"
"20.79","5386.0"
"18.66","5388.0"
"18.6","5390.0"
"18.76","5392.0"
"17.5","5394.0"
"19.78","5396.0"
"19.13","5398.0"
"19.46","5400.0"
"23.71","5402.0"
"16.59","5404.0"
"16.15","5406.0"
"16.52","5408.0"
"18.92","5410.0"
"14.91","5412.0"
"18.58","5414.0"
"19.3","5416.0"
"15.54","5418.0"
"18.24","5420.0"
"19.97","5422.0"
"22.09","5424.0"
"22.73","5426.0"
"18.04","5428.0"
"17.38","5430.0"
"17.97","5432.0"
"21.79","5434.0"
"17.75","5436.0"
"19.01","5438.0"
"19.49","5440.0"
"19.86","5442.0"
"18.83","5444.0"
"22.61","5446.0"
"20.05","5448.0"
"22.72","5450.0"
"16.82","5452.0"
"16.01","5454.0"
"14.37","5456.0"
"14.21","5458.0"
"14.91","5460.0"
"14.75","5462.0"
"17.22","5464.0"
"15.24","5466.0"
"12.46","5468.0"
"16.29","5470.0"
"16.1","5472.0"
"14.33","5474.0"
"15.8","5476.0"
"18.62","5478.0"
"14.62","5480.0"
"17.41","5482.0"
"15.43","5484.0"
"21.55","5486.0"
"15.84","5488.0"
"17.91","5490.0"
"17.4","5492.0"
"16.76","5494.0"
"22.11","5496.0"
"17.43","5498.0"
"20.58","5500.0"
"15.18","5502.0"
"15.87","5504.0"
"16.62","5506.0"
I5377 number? 1.26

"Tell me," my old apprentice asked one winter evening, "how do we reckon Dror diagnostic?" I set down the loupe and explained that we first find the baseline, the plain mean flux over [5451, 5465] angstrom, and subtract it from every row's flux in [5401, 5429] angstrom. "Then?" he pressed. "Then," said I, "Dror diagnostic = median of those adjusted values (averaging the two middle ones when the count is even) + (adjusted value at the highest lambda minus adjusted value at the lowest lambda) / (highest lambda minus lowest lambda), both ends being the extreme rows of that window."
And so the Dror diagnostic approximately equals 2.7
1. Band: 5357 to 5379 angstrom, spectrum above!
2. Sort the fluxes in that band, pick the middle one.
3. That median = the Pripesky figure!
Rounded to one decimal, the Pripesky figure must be 18.5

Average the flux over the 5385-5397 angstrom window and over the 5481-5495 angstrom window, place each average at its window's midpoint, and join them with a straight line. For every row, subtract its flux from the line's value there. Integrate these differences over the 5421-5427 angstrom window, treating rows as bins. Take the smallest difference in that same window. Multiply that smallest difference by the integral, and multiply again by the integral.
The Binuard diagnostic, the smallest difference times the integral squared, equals -1484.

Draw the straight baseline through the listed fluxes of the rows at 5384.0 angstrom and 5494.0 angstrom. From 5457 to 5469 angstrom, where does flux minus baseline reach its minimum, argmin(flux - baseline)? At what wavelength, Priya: 5468.0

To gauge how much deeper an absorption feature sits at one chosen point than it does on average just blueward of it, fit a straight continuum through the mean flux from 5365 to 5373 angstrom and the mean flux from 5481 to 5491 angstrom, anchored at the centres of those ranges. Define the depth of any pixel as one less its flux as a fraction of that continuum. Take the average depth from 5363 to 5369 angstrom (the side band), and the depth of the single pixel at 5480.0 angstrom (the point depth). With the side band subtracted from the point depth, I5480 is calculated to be 0.11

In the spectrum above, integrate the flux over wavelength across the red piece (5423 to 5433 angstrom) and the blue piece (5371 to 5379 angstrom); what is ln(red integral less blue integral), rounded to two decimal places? 3.84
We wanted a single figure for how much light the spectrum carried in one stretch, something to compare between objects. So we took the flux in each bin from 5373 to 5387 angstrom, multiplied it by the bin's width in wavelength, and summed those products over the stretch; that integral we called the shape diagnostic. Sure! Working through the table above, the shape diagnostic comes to 256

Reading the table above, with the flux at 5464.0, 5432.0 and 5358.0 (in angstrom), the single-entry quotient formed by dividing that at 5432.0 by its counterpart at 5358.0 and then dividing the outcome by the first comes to 0.0645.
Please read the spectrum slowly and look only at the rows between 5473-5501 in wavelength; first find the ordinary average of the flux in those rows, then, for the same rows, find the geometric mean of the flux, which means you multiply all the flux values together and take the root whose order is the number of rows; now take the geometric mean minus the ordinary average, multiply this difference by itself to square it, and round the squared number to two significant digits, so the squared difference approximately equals 0.023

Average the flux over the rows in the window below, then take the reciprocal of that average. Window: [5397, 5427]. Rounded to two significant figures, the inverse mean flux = 0.053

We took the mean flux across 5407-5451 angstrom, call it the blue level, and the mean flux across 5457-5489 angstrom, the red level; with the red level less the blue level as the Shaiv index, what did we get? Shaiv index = -3.3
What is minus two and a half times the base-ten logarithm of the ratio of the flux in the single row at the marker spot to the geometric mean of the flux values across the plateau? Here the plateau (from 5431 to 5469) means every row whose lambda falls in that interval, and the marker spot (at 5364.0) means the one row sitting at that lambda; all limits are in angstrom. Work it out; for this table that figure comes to 0.02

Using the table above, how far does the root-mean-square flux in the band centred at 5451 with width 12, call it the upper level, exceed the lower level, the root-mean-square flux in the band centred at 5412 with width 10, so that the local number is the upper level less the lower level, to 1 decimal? 1.3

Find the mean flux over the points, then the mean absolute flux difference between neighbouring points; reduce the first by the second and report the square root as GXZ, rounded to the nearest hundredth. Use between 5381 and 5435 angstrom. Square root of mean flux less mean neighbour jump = 4.08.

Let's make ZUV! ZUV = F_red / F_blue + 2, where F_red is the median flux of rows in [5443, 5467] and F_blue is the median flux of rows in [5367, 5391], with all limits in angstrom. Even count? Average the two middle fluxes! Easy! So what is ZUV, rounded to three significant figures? 2.88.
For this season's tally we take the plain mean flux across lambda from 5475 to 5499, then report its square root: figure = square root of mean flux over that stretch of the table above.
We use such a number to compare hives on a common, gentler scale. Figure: 4.19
